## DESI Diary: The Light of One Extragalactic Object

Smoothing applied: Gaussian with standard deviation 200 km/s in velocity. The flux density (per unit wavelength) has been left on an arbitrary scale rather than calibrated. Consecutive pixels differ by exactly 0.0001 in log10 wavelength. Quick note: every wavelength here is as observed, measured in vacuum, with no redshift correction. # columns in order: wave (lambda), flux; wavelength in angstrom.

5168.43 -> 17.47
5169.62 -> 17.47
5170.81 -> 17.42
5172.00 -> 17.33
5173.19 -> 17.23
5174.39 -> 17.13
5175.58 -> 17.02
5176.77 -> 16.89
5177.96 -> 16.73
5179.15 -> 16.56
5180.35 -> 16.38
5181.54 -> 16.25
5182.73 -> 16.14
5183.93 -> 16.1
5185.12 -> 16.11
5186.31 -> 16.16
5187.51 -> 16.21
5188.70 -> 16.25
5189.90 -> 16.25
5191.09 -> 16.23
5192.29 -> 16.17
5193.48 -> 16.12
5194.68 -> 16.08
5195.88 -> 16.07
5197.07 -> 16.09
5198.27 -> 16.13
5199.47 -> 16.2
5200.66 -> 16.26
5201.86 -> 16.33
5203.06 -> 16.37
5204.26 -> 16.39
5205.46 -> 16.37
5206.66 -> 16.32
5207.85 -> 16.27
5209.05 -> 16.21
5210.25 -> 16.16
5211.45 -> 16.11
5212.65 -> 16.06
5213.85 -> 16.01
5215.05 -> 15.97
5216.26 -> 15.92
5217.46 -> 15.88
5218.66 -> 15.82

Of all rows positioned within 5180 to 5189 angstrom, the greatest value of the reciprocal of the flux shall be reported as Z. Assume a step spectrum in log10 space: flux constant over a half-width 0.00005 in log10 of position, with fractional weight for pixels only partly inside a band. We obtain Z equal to 0.0621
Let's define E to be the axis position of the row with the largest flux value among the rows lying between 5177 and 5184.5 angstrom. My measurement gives 5177.96 angstrom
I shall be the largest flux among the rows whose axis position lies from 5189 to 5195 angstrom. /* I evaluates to 16.25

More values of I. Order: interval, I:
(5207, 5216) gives 16.27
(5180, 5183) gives 16.38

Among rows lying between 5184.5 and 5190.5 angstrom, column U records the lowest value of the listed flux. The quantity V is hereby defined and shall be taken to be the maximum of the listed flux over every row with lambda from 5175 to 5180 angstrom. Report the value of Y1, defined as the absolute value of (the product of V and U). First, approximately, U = 16.11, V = 17.02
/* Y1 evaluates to 274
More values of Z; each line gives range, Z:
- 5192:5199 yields 0.0622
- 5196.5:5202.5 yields 0.0622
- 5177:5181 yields 0.0611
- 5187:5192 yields 0.0617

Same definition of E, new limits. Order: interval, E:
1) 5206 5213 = 5206.66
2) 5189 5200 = 5189.90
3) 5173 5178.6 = 5173.19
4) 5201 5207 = 5204.26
